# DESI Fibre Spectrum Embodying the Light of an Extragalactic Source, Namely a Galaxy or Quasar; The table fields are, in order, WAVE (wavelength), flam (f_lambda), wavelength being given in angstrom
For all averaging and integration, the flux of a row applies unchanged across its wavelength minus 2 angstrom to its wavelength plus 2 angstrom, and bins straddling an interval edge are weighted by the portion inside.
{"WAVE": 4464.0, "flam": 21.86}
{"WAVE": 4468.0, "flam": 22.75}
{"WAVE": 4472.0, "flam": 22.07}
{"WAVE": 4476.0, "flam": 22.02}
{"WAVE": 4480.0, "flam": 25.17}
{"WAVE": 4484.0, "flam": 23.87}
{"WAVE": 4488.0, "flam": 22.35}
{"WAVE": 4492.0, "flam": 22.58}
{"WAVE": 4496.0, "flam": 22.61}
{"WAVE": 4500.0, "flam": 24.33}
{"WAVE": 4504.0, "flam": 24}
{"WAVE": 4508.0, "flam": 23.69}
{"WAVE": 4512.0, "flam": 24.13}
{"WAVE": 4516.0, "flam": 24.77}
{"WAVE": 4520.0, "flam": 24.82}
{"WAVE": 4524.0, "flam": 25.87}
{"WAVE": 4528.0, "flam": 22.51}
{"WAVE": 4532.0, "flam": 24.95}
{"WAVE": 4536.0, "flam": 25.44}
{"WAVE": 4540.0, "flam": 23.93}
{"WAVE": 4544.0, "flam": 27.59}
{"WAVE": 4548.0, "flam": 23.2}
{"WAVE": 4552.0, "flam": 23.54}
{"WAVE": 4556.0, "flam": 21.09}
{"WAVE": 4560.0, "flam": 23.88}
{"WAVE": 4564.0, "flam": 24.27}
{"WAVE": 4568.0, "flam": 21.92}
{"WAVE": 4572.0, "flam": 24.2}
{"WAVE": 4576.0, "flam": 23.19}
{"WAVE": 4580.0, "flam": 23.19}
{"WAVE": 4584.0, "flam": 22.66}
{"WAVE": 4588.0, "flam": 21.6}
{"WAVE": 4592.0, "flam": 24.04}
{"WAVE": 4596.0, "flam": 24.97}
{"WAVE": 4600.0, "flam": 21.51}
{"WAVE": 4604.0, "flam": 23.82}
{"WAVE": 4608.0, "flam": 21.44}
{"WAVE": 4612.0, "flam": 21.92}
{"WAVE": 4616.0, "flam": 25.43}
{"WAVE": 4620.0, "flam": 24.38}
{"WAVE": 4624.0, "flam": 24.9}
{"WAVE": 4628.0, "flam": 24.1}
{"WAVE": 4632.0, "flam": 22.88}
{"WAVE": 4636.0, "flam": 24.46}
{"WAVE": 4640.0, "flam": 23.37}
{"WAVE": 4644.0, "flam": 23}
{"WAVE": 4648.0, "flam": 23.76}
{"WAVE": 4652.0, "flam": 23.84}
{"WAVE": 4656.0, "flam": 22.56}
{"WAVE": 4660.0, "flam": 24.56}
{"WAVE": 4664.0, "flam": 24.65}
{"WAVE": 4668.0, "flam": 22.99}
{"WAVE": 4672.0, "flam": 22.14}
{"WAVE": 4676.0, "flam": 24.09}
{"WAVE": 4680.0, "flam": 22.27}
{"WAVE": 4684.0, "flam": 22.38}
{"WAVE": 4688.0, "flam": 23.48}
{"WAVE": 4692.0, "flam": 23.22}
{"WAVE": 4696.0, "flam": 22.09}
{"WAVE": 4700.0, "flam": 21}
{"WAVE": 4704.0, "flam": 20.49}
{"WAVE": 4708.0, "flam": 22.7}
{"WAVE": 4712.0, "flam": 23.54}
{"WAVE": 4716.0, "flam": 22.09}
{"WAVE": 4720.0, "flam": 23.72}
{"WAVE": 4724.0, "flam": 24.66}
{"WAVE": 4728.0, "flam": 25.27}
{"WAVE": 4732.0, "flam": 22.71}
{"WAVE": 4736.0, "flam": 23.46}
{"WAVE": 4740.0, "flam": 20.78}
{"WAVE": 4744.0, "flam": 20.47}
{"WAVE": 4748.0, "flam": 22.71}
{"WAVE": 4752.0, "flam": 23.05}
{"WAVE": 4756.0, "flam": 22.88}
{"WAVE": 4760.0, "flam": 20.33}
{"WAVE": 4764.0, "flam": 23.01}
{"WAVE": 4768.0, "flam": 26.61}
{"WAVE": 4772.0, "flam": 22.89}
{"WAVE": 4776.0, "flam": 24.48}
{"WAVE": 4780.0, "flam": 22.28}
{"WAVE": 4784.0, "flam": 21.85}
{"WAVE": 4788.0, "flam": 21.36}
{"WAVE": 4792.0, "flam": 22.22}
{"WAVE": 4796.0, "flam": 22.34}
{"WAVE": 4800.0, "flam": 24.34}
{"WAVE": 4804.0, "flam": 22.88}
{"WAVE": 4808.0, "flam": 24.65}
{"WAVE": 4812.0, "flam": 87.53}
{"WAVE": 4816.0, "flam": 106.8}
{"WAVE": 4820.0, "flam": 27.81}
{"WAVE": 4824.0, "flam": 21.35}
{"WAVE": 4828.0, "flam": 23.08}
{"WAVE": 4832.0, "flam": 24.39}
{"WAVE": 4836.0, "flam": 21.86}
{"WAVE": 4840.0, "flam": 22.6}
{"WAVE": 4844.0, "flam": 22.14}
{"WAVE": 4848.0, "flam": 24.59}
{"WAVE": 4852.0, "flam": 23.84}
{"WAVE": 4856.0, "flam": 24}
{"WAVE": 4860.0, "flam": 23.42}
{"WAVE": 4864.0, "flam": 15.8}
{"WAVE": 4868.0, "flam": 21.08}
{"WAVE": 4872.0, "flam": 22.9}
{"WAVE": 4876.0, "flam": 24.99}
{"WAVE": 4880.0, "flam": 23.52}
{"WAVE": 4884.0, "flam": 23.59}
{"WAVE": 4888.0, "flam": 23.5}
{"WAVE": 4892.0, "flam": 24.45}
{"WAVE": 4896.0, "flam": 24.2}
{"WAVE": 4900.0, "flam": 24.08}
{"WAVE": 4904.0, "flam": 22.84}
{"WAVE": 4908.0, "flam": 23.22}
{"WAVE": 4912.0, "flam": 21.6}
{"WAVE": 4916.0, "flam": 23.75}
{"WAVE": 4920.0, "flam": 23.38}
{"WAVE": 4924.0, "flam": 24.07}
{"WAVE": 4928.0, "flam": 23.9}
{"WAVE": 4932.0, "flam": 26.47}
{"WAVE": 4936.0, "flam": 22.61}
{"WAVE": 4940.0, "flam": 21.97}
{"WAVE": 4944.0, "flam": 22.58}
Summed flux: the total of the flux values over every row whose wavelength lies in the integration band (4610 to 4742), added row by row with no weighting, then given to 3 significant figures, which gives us 767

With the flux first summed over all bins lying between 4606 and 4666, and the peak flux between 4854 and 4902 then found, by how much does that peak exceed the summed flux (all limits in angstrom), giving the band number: -330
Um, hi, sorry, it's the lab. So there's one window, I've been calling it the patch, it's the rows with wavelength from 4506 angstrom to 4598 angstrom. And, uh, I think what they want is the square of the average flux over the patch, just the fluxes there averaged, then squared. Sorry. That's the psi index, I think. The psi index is 571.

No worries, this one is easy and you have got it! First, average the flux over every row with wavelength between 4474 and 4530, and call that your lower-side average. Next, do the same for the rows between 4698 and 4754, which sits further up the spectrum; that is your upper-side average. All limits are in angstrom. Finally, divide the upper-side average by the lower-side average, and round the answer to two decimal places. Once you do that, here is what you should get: 0.95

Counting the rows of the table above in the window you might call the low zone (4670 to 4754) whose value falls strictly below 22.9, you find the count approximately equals 12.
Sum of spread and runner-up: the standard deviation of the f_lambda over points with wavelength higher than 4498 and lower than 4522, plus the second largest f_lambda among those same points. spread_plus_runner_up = 25.2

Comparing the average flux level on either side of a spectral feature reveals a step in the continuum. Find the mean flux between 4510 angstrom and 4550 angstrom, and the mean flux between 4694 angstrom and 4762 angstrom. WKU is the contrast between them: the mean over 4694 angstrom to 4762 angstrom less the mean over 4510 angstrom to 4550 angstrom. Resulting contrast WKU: -2.3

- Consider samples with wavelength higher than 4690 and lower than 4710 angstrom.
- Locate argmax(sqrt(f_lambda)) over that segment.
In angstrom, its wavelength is 4692.0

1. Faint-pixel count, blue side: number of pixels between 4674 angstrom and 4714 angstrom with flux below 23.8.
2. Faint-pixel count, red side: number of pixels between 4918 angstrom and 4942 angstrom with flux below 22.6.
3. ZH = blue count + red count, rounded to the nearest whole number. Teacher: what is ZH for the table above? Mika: 10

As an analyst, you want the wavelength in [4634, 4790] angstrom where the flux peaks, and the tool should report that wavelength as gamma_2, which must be 4768.0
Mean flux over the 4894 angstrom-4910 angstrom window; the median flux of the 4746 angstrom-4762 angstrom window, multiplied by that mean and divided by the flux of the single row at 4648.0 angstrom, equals 23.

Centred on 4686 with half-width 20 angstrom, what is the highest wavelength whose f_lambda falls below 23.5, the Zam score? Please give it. 4704.0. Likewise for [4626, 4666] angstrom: 4656.0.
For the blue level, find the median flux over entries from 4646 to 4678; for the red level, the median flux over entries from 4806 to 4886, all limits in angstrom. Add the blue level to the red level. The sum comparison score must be 47.4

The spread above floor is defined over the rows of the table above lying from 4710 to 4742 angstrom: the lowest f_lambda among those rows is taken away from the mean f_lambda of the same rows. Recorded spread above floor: 2.5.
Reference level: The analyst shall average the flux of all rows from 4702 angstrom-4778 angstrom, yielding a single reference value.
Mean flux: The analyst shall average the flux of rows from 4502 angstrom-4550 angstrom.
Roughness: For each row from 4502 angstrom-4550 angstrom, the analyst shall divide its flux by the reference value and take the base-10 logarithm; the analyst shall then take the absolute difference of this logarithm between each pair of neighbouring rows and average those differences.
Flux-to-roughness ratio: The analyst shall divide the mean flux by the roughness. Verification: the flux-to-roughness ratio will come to 842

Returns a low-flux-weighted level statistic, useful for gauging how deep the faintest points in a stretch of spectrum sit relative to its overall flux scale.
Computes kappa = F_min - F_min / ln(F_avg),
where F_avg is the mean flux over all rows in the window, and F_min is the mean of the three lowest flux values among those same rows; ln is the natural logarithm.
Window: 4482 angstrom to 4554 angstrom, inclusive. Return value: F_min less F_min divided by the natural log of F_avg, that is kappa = 15.4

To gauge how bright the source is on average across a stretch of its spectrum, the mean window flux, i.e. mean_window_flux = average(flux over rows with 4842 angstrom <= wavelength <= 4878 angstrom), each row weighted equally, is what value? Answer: 22.5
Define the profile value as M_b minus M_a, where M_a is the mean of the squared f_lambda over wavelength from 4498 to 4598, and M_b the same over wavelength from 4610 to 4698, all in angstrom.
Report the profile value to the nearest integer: -22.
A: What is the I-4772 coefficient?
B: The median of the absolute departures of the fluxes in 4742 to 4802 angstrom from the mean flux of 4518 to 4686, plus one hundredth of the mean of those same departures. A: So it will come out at 1.3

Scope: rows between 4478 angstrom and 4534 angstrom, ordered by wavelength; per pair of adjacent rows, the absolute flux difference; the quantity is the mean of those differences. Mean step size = 1.0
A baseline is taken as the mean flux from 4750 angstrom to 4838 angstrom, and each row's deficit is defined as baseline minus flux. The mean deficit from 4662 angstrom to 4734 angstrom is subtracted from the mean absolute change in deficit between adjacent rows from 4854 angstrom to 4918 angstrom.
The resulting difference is -5.2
